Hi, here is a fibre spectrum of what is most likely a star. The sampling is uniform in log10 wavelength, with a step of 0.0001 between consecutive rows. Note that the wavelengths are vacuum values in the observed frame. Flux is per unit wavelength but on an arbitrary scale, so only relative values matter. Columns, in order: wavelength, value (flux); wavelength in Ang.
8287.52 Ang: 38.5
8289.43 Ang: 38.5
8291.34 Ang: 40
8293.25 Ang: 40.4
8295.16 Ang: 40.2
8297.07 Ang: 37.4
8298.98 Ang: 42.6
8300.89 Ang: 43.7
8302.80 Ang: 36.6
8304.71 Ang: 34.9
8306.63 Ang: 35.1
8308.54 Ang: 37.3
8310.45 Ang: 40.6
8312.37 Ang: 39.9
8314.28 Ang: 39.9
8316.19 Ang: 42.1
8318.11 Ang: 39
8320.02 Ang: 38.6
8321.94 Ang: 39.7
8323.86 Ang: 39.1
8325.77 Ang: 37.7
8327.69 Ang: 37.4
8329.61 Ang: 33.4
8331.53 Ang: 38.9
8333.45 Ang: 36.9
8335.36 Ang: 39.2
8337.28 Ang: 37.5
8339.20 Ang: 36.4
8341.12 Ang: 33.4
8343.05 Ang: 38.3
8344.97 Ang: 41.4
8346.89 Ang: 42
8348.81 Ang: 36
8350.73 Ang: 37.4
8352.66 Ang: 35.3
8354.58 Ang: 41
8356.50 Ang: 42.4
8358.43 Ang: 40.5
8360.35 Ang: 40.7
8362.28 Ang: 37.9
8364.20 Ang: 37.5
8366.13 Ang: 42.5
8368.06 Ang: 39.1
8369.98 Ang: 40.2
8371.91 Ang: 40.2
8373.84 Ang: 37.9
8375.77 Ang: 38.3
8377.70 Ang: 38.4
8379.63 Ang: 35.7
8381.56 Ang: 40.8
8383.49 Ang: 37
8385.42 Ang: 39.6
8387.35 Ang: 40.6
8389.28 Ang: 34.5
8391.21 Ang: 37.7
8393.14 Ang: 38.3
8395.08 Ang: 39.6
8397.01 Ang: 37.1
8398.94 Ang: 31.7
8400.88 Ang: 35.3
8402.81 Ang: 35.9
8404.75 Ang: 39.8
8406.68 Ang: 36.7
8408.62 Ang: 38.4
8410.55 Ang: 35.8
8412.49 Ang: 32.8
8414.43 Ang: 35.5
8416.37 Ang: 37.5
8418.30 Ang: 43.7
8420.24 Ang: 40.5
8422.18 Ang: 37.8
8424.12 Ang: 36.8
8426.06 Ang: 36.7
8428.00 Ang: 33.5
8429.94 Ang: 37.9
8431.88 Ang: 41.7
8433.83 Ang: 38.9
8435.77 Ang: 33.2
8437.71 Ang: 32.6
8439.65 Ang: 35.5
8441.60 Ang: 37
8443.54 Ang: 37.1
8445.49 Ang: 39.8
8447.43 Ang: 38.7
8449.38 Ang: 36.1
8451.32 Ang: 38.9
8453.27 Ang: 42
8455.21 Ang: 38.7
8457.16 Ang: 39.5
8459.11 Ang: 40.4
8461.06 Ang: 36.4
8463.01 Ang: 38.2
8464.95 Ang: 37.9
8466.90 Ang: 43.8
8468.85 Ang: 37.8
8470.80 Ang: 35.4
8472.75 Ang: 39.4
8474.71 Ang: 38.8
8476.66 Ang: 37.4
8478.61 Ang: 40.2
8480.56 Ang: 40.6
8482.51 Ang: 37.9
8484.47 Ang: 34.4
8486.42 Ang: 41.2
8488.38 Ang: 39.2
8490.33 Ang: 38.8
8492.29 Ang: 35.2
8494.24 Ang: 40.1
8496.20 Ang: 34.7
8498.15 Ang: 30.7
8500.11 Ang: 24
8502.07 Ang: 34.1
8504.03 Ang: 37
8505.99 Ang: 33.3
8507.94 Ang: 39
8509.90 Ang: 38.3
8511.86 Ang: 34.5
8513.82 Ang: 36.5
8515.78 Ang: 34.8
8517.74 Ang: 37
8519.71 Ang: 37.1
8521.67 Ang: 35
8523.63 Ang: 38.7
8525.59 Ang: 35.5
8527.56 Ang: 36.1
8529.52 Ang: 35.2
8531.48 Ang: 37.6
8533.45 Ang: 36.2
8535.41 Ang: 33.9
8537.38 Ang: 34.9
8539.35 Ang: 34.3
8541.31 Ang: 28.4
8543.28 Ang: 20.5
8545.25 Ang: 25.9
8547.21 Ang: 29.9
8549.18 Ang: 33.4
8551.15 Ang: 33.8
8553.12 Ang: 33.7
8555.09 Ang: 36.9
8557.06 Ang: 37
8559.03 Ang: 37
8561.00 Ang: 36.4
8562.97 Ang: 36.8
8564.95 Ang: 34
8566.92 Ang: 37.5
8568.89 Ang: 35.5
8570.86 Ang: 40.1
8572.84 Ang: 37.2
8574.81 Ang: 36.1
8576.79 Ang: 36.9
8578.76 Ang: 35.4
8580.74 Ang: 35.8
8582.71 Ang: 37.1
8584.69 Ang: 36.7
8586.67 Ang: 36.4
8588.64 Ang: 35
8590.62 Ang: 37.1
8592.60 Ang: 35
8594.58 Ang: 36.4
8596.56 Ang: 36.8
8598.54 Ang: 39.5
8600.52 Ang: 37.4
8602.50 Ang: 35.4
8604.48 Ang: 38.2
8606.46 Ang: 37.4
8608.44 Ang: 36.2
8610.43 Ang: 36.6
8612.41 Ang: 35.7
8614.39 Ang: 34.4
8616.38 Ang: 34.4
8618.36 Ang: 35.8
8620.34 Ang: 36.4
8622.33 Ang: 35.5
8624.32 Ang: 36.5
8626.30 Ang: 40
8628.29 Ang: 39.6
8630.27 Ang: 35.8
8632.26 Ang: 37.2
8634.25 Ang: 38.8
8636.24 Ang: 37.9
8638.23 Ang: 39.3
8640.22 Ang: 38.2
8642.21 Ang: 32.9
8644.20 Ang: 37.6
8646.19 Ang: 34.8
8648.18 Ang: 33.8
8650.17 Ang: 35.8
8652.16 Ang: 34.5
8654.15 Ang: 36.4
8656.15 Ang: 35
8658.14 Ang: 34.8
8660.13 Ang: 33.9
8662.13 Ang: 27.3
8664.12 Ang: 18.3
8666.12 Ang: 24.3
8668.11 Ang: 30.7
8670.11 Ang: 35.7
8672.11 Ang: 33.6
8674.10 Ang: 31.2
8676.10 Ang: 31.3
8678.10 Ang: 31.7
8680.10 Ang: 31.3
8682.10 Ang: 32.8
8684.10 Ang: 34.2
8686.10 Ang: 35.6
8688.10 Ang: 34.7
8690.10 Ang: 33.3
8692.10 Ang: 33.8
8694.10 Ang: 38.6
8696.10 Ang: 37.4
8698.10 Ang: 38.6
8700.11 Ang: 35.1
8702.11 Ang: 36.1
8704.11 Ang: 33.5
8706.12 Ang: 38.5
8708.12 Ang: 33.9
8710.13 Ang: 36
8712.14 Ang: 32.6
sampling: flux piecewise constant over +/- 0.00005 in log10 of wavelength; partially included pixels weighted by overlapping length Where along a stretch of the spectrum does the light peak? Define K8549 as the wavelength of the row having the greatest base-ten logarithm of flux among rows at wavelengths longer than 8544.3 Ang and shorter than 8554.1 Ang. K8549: 8551.15 Ang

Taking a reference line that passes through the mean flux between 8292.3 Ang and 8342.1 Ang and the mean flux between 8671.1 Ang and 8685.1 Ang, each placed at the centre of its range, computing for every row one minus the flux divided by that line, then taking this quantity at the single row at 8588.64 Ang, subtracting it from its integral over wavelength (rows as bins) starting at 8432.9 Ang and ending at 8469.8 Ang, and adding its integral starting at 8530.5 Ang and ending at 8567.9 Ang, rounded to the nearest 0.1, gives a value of -1.0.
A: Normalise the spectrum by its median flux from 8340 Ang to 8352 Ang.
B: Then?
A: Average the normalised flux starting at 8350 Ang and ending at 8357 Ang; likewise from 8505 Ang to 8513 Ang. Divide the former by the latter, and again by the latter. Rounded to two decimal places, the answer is 1.12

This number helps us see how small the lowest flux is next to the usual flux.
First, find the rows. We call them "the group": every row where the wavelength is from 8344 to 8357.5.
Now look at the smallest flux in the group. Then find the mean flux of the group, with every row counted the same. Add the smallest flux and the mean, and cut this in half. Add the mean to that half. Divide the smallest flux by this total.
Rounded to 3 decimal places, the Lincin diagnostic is 0.460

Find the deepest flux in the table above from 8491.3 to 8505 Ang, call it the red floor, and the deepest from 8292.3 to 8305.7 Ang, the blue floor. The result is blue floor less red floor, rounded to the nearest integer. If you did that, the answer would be 11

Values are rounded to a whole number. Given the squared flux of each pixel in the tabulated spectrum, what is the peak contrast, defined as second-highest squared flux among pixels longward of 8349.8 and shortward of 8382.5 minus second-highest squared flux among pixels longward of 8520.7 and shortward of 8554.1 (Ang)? 384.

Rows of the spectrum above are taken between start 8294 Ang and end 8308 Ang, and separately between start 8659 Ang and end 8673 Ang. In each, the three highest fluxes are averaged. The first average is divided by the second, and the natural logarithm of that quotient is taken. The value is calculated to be 0.20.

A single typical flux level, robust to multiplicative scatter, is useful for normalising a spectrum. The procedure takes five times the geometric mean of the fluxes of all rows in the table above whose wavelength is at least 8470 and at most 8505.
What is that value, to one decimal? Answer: 181.8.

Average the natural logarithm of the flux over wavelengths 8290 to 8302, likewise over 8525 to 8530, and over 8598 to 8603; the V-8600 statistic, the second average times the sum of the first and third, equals 26.2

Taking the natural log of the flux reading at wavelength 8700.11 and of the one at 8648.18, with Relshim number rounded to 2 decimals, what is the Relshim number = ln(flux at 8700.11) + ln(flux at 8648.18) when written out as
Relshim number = 7.08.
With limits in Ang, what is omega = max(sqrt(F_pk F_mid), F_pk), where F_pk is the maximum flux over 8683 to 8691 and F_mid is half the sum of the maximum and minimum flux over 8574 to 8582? 36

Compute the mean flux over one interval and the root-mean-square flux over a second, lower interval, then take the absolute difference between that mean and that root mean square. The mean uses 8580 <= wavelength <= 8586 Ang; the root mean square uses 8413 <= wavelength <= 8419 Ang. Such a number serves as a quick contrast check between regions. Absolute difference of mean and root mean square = 2.5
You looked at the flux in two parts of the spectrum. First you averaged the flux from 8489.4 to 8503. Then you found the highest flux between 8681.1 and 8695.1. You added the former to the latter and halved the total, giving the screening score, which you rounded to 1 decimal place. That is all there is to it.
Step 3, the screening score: 36.3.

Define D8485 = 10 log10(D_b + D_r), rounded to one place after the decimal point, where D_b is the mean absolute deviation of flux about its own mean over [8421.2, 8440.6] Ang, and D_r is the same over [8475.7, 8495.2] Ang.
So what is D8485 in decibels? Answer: 6.1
